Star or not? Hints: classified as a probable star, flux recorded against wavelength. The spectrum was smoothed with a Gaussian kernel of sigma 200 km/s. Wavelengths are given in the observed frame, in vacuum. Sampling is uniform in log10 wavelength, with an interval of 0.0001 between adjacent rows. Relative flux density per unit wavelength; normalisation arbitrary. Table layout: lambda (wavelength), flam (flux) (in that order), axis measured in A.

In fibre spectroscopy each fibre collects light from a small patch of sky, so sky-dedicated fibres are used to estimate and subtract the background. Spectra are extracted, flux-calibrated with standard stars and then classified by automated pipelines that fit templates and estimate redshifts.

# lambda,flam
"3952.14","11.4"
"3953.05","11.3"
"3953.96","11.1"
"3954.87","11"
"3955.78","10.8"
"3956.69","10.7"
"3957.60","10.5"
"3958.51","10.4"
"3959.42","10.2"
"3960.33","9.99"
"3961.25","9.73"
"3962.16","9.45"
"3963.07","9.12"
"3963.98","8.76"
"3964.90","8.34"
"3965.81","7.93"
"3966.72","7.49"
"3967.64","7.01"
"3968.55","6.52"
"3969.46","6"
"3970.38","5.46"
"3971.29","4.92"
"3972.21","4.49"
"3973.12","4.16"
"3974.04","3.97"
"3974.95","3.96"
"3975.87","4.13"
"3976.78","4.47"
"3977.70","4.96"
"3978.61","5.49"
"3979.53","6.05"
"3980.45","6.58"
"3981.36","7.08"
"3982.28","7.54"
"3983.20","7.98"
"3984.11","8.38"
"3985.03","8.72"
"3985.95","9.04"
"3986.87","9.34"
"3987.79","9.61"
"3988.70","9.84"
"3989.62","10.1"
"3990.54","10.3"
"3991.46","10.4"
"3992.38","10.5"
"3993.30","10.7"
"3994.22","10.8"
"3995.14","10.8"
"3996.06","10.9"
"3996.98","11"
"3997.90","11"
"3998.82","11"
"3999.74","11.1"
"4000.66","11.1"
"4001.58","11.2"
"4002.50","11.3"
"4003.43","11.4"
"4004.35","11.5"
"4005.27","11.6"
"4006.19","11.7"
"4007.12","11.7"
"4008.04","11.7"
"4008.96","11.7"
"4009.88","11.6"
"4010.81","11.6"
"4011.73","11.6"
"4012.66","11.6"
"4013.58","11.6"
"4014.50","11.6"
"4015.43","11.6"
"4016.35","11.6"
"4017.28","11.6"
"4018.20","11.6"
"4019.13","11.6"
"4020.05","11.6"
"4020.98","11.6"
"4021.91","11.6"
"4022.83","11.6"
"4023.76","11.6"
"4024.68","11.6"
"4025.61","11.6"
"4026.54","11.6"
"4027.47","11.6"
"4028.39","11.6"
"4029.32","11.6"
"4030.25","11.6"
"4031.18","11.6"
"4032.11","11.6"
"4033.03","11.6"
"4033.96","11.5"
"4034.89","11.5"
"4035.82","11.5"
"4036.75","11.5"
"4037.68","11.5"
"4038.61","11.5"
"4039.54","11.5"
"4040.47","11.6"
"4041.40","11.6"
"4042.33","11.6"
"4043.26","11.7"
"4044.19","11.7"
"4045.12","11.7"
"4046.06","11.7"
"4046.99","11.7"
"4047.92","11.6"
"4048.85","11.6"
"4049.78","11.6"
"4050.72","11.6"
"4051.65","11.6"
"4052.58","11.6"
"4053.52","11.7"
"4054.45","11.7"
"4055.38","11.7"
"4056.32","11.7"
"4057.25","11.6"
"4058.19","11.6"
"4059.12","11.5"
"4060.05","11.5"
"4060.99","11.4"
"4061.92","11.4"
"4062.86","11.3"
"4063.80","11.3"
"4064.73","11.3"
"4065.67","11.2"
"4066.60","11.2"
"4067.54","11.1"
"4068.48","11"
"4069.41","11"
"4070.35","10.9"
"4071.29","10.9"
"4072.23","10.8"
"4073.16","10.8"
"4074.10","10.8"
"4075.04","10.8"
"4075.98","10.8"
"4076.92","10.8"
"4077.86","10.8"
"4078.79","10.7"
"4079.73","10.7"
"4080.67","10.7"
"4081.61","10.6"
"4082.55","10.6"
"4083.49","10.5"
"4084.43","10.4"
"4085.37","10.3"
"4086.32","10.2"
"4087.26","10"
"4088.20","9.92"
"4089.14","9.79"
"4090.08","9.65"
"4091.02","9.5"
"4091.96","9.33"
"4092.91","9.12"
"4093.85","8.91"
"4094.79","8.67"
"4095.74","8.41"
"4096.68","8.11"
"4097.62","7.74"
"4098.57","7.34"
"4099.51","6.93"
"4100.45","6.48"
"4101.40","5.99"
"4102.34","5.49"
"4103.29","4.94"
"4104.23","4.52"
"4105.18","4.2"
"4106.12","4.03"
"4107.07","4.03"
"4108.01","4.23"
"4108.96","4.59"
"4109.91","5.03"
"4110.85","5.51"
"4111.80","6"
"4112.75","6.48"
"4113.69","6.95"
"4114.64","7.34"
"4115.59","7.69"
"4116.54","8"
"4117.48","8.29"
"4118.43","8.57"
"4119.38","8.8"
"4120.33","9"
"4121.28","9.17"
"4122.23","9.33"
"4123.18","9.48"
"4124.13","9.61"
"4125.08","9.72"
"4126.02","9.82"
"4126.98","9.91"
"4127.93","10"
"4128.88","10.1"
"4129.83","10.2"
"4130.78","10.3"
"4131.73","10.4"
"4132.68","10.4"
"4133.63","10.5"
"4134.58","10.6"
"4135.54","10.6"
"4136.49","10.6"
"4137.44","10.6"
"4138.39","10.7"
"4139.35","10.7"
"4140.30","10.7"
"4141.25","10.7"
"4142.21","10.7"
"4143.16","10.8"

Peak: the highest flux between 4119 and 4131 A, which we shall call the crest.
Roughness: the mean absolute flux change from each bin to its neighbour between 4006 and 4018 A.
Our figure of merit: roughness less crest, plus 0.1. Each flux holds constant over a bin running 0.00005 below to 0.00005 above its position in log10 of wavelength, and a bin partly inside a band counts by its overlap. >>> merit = -10.2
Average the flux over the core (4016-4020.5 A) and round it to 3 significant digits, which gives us 11.6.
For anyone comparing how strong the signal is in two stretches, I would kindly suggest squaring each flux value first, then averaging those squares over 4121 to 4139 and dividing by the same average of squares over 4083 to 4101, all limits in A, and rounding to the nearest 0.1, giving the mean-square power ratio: 1.2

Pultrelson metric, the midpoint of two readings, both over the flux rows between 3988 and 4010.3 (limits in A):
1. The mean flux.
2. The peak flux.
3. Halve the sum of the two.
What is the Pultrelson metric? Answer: 11.4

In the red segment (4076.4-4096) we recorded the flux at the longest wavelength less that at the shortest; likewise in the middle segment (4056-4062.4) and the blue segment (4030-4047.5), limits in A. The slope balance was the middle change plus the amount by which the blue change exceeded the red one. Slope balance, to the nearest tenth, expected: 2.2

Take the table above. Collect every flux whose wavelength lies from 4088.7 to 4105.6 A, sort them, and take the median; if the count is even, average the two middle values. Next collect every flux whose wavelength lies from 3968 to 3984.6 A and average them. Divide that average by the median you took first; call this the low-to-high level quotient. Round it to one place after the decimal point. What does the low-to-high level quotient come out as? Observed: 0.7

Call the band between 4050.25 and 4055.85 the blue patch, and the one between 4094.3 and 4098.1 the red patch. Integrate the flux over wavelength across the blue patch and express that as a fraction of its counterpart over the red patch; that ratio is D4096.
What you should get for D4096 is 2.1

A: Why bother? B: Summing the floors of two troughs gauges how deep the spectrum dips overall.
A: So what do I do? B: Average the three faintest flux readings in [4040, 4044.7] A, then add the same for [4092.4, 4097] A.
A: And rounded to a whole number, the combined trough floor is 20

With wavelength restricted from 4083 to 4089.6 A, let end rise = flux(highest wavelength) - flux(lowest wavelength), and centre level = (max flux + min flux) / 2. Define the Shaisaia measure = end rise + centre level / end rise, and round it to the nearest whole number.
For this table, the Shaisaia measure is -15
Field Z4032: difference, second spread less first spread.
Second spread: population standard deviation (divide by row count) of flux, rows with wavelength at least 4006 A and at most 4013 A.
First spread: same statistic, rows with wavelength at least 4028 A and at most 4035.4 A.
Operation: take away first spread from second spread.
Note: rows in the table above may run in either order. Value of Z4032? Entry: 0.0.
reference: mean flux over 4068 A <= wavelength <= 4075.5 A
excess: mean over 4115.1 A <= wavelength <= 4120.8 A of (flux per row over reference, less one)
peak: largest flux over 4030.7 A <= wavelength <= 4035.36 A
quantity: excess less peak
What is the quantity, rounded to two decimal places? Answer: -11.83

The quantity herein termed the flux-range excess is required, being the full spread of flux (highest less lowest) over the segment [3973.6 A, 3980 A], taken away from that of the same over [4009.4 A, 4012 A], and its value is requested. -2.1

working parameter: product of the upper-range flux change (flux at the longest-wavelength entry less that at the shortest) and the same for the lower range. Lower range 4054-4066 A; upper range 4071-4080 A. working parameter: 0.10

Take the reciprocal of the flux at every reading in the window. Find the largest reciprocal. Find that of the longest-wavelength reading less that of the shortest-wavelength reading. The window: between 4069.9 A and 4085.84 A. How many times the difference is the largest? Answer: 18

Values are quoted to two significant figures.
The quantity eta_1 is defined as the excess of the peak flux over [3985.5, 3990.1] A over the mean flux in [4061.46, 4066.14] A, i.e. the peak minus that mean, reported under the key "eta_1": -1.2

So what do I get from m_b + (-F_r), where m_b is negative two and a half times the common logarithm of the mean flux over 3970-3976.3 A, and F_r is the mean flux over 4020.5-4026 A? -13.2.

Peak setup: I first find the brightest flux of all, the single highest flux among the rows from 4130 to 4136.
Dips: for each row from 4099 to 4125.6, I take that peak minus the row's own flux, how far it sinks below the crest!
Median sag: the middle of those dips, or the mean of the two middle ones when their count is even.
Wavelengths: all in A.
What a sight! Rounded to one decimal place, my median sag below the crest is 3.9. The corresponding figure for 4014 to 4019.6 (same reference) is -1.0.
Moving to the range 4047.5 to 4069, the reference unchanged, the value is -1.0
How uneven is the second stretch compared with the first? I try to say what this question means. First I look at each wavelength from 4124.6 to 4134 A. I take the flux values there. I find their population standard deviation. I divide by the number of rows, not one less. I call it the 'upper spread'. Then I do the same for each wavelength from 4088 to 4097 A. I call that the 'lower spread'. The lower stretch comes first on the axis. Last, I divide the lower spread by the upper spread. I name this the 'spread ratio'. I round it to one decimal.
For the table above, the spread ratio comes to 2.3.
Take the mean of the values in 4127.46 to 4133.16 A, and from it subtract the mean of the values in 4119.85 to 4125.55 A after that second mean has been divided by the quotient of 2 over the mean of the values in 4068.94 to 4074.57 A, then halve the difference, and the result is -20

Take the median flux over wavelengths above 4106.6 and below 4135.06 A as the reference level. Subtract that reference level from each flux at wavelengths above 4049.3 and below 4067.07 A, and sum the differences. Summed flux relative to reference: 46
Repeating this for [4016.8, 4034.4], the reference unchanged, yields 48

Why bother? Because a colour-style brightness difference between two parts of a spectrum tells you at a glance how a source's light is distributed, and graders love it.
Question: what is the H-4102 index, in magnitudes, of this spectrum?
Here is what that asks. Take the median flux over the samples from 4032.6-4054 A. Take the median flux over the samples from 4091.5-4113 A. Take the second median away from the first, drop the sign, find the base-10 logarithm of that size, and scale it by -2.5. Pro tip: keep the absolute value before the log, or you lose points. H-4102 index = -1.9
